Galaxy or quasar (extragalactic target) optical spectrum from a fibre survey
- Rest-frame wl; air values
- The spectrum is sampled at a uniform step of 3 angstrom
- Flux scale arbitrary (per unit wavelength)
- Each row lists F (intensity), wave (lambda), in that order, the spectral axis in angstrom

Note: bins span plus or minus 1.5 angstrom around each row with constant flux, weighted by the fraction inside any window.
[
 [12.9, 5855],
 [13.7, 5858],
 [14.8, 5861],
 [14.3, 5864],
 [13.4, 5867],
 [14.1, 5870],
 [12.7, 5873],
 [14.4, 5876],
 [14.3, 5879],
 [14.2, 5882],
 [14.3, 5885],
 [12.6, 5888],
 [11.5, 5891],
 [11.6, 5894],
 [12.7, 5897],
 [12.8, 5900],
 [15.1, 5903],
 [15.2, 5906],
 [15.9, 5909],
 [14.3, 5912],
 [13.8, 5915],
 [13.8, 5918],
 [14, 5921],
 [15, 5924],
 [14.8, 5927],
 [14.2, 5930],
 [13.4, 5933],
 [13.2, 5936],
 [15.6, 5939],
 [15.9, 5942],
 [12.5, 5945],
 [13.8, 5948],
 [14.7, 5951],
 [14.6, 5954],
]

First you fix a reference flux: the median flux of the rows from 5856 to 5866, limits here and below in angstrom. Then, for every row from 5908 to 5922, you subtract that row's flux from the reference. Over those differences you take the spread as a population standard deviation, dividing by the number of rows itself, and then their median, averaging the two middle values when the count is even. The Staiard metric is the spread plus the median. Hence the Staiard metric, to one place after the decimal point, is 1.1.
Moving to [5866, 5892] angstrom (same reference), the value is 1.2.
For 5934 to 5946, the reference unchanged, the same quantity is 1.4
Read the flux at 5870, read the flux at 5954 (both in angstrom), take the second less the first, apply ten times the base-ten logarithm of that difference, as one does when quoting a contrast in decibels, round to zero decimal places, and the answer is -3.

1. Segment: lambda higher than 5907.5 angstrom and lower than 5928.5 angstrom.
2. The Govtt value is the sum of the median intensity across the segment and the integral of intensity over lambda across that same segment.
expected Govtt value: 319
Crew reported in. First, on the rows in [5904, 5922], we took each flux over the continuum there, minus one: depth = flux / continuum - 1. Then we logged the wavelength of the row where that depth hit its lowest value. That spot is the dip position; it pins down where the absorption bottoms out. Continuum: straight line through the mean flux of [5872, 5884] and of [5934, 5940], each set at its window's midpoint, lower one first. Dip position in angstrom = 5918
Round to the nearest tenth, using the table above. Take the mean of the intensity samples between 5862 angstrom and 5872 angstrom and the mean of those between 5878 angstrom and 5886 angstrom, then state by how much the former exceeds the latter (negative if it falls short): -0.3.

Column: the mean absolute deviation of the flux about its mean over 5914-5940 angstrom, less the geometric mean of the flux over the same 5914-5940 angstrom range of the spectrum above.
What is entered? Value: -13.6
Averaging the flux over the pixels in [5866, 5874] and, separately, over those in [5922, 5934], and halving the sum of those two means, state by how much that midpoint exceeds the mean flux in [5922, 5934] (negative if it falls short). -0.5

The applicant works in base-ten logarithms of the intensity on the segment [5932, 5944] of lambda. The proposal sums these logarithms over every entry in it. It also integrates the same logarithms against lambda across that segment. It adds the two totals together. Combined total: 18.6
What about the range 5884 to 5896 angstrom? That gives 17.5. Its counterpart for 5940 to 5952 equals 18.4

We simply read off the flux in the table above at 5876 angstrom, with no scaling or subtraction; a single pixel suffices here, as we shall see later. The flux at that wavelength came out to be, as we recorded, 14.4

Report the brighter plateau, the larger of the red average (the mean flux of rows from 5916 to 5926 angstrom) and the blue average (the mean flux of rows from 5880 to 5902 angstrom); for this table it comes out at 14.27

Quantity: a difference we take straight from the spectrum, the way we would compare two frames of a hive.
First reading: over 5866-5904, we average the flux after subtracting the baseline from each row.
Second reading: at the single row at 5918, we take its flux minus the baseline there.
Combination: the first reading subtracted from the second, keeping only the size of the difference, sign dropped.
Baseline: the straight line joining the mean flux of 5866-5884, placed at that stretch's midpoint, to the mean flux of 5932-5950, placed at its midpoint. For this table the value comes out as 0.3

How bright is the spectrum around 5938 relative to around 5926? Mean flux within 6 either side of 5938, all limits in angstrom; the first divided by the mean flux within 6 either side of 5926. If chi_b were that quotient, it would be 1.00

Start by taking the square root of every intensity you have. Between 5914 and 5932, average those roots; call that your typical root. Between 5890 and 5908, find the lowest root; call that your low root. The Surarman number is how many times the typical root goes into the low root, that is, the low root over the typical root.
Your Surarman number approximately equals 0.90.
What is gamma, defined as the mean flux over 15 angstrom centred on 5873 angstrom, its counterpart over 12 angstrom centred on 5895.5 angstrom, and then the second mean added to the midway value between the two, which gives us 25.1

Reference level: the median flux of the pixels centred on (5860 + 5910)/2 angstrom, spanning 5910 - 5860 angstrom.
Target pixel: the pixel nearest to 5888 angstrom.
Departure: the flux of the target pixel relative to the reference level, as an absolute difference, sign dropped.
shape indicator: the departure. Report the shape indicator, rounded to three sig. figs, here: 1.60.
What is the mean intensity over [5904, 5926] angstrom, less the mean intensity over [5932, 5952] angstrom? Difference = 0.4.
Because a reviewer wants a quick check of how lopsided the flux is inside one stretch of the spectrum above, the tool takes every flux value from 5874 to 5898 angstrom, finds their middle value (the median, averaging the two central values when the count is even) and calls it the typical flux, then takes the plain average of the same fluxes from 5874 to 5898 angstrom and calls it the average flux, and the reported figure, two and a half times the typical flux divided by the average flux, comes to 2.547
